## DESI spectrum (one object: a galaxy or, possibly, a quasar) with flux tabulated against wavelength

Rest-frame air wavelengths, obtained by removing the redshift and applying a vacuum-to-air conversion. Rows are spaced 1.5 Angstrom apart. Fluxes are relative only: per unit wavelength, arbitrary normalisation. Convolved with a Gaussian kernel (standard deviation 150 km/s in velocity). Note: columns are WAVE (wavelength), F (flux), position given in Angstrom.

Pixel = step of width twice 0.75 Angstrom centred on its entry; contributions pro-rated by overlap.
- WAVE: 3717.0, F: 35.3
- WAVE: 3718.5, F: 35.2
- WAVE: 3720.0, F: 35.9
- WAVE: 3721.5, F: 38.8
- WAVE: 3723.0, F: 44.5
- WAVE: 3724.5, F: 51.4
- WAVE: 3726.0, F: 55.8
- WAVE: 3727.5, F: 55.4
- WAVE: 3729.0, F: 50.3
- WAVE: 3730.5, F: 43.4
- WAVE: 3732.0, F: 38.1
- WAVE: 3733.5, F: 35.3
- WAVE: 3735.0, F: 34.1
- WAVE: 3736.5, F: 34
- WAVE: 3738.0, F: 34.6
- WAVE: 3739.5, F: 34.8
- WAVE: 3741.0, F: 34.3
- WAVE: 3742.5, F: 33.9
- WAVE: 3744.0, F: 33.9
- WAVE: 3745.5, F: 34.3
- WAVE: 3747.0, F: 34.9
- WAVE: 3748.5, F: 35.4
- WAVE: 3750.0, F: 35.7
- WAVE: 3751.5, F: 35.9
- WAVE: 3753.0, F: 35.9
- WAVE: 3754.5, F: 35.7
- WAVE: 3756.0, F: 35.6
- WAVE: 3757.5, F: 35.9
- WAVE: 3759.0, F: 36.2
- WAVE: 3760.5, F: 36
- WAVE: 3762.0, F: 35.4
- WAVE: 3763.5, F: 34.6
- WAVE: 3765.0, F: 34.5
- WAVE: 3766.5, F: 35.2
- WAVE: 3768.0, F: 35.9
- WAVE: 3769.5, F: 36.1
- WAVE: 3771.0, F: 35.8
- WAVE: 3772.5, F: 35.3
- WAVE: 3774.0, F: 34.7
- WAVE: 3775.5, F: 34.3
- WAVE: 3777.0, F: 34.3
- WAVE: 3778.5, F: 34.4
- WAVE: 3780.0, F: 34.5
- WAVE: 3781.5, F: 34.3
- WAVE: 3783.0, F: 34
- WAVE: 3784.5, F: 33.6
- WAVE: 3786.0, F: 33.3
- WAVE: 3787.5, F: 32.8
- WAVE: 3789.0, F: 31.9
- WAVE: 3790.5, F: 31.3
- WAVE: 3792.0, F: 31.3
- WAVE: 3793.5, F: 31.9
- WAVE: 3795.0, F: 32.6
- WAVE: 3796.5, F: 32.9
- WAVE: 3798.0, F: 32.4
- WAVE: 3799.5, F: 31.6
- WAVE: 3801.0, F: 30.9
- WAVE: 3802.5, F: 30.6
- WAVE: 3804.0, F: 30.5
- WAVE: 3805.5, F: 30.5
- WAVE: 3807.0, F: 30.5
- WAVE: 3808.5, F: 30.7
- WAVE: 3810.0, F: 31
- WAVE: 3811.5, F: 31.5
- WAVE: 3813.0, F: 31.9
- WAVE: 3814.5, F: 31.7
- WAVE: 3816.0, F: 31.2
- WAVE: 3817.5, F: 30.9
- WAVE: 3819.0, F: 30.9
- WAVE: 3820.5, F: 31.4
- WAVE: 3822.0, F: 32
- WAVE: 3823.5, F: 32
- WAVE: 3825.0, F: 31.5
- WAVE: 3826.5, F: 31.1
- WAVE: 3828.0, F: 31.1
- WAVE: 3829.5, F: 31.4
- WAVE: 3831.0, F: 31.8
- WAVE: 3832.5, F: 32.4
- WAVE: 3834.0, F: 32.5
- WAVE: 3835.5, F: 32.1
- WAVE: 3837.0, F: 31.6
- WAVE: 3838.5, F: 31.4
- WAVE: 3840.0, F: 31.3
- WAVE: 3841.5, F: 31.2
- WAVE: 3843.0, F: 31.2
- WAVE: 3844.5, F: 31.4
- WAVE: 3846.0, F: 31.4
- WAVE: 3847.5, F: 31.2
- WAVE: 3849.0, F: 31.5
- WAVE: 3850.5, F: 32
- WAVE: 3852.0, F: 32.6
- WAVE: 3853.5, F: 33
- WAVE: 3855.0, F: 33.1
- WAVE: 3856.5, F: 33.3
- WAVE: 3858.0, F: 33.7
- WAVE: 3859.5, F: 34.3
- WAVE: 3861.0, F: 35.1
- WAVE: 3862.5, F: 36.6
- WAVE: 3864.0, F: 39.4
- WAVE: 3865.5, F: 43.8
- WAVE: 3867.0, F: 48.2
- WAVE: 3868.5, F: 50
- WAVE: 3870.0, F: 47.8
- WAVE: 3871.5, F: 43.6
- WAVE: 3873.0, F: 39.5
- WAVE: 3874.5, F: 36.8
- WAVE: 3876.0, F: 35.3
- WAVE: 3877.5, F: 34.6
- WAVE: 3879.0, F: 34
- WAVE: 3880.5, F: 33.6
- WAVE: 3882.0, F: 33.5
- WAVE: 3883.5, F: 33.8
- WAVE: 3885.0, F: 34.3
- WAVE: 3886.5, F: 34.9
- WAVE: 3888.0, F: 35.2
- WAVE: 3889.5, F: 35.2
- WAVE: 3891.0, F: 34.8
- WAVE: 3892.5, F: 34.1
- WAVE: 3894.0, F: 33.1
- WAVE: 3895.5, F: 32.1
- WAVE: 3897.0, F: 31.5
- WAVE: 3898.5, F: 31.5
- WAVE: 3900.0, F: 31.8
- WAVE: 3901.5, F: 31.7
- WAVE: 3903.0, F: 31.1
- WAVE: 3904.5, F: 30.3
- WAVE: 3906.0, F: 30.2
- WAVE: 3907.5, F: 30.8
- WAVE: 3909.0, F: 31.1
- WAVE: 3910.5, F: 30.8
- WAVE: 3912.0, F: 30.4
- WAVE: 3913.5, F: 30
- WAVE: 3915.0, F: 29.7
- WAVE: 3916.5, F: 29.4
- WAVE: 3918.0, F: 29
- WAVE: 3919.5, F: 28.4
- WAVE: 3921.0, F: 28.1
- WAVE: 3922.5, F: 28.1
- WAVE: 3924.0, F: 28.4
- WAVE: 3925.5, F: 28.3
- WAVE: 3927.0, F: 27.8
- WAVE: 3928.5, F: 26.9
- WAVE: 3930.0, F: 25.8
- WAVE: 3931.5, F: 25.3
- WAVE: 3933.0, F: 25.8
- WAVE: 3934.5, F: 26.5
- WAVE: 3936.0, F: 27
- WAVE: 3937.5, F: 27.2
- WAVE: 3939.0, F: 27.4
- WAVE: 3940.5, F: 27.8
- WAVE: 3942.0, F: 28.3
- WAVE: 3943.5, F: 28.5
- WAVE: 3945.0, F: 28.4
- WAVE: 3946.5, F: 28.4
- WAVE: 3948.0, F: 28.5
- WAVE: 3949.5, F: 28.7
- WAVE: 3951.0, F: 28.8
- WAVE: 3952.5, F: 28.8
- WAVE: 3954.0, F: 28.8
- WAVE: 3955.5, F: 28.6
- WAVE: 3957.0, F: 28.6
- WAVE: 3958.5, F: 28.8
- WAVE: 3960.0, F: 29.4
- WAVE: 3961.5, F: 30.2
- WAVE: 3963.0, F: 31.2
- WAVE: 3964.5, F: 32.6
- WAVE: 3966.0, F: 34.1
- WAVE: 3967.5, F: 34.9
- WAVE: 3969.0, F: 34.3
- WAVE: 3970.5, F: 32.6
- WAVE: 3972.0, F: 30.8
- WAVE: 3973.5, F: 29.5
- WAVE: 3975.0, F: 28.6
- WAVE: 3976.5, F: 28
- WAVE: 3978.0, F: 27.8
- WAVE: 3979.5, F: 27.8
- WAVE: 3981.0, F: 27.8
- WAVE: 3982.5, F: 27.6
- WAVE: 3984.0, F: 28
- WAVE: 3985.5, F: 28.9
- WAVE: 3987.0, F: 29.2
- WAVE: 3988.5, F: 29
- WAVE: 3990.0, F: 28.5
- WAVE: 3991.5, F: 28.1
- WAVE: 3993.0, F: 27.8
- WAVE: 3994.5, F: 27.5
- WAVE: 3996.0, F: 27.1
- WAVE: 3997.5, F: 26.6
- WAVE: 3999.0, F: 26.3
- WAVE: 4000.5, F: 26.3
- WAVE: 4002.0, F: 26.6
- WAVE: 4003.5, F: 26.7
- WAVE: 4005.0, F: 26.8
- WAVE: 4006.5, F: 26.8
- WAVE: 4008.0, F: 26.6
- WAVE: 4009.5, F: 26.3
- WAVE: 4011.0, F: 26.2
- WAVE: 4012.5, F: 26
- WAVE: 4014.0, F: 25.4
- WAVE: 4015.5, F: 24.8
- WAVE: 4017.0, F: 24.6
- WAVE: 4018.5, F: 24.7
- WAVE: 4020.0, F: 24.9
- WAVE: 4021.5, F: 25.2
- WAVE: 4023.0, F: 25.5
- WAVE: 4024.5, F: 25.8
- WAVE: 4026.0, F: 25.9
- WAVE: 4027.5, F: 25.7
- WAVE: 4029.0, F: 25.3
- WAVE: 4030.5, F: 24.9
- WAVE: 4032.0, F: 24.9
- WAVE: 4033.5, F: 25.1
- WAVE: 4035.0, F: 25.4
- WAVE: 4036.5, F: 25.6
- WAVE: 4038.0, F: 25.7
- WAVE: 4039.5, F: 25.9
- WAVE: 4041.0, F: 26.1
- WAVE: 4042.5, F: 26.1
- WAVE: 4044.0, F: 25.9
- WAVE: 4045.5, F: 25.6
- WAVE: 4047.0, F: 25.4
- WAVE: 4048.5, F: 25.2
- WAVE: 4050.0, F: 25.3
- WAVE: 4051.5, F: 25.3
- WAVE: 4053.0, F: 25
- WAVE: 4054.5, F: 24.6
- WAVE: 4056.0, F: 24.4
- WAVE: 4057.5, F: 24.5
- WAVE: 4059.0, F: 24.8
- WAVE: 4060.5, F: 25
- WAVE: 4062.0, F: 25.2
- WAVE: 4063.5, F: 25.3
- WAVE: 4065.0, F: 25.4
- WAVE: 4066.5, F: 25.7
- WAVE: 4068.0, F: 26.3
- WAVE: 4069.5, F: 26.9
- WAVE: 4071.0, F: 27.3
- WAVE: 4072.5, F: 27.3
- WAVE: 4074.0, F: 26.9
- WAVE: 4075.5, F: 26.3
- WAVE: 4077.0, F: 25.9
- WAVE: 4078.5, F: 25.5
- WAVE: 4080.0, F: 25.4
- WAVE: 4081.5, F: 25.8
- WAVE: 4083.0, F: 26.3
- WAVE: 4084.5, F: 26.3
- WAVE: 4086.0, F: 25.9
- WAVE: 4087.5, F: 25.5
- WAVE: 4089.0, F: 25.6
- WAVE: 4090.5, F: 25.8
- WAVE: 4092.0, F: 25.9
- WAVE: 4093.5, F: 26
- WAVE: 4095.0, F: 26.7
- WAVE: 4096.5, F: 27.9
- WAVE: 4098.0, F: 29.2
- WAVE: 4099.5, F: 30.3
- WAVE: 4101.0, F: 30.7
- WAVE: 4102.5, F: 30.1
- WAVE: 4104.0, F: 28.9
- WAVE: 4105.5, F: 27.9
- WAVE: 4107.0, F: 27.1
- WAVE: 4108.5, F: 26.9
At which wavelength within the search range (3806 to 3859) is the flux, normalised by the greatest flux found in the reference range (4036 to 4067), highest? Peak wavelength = 3858.0 Angstrom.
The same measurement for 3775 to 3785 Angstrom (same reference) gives 3780.0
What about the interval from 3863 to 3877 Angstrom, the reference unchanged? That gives 3868.5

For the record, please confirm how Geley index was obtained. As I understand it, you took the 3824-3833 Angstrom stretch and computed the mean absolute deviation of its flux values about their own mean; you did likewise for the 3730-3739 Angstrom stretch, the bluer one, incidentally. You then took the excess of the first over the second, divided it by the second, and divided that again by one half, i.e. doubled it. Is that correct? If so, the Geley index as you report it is -1.7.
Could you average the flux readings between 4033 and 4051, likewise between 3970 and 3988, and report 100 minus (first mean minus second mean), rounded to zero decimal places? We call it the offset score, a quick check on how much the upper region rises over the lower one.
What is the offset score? 103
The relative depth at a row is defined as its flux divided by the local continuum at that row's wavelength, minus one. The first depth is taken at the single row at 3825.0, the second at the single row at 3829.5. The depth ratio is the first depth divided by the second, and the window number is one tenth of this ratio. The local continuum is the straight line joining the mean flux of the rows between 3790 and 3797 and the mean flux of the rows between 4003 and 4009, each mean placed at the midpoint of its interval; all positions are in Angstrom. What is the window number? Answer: 0.10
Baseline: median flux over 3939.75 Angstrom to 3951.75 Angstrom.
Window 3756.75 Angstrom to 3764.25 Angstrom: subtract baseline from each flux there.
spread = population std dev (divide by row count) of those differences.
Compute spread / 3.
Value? 0.19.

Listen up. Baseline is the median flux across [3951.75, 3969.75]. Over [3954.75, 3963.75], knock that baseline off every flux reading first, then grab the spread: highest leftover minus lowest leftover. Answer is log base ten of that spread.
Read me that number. 0.4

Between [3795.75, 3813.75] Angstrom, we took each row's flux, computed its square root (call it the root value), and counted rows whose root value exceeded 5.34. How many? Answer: 12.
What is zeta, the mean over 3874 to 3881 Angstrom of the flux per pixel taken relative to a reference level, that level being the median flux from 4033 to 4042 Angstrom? 1.36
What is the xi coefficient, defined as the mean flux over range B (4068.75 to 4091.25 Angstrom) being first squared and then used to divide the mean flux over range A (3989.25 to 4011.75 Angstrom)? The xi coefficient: 0.039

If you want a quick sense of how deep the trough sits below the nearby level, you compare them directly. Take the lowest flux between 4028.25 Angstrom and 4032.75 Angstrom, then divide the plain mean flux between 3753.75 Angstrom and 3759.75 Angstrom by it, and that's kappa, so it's 1.4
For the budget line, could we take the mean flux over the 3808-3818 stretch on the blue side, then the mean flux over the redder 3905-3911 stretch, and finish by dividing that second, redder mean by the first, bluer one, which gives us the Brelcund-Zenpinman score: 0.98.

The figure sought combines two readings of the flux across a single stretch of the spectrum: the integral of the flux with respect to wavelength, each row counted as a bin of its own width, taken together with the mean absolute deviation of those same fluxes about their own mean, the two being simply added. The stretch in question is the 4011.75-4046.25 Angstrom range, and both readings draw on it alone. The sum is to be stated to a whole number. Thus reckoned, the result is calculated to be 878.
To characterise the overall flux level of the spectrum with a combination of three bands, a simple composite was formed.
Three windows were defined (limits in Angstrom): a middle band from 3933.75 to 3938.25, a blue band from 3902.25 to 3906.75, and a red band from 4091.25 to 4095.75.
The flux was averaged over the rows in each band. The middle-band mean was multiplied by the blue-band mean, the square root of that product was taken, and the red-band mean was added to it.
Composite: 55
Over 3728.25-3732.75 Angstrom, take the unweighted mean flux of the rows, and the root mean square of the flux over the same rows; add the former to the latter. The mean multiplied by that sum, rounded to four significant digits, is 3873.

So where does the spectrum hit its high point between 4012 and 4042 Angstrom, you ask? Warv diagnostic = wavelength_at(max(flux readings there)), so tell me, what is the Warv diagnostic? 4041.0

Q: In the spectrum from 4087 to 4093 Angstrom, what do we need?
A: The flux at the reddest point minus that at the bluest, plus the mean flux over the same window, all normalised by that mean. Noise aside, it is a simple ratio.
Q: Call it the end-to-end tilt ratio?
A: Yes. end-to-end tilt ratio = 1.016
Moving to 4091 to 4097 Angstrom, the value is 1.075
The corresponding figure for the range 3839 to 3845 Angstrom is 1.003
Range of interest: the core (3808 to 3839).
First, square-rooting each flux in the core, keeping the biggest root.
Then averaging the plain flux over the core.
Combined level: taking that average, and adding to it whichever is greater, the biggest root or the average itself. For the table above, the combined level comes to 63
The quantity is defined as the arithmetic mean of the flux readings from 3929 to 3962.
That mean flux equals 28.0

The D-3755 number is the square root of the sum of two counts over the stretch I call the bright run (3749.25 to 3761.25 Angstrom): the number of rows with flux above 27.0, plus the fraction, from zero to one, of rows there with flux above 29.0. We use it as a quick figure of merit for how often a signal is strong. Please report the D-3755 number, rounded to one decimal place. 3.0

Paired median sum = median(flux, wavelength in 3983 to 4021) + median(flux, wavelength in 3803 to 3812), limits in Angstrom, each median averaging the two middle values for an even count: 57.2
